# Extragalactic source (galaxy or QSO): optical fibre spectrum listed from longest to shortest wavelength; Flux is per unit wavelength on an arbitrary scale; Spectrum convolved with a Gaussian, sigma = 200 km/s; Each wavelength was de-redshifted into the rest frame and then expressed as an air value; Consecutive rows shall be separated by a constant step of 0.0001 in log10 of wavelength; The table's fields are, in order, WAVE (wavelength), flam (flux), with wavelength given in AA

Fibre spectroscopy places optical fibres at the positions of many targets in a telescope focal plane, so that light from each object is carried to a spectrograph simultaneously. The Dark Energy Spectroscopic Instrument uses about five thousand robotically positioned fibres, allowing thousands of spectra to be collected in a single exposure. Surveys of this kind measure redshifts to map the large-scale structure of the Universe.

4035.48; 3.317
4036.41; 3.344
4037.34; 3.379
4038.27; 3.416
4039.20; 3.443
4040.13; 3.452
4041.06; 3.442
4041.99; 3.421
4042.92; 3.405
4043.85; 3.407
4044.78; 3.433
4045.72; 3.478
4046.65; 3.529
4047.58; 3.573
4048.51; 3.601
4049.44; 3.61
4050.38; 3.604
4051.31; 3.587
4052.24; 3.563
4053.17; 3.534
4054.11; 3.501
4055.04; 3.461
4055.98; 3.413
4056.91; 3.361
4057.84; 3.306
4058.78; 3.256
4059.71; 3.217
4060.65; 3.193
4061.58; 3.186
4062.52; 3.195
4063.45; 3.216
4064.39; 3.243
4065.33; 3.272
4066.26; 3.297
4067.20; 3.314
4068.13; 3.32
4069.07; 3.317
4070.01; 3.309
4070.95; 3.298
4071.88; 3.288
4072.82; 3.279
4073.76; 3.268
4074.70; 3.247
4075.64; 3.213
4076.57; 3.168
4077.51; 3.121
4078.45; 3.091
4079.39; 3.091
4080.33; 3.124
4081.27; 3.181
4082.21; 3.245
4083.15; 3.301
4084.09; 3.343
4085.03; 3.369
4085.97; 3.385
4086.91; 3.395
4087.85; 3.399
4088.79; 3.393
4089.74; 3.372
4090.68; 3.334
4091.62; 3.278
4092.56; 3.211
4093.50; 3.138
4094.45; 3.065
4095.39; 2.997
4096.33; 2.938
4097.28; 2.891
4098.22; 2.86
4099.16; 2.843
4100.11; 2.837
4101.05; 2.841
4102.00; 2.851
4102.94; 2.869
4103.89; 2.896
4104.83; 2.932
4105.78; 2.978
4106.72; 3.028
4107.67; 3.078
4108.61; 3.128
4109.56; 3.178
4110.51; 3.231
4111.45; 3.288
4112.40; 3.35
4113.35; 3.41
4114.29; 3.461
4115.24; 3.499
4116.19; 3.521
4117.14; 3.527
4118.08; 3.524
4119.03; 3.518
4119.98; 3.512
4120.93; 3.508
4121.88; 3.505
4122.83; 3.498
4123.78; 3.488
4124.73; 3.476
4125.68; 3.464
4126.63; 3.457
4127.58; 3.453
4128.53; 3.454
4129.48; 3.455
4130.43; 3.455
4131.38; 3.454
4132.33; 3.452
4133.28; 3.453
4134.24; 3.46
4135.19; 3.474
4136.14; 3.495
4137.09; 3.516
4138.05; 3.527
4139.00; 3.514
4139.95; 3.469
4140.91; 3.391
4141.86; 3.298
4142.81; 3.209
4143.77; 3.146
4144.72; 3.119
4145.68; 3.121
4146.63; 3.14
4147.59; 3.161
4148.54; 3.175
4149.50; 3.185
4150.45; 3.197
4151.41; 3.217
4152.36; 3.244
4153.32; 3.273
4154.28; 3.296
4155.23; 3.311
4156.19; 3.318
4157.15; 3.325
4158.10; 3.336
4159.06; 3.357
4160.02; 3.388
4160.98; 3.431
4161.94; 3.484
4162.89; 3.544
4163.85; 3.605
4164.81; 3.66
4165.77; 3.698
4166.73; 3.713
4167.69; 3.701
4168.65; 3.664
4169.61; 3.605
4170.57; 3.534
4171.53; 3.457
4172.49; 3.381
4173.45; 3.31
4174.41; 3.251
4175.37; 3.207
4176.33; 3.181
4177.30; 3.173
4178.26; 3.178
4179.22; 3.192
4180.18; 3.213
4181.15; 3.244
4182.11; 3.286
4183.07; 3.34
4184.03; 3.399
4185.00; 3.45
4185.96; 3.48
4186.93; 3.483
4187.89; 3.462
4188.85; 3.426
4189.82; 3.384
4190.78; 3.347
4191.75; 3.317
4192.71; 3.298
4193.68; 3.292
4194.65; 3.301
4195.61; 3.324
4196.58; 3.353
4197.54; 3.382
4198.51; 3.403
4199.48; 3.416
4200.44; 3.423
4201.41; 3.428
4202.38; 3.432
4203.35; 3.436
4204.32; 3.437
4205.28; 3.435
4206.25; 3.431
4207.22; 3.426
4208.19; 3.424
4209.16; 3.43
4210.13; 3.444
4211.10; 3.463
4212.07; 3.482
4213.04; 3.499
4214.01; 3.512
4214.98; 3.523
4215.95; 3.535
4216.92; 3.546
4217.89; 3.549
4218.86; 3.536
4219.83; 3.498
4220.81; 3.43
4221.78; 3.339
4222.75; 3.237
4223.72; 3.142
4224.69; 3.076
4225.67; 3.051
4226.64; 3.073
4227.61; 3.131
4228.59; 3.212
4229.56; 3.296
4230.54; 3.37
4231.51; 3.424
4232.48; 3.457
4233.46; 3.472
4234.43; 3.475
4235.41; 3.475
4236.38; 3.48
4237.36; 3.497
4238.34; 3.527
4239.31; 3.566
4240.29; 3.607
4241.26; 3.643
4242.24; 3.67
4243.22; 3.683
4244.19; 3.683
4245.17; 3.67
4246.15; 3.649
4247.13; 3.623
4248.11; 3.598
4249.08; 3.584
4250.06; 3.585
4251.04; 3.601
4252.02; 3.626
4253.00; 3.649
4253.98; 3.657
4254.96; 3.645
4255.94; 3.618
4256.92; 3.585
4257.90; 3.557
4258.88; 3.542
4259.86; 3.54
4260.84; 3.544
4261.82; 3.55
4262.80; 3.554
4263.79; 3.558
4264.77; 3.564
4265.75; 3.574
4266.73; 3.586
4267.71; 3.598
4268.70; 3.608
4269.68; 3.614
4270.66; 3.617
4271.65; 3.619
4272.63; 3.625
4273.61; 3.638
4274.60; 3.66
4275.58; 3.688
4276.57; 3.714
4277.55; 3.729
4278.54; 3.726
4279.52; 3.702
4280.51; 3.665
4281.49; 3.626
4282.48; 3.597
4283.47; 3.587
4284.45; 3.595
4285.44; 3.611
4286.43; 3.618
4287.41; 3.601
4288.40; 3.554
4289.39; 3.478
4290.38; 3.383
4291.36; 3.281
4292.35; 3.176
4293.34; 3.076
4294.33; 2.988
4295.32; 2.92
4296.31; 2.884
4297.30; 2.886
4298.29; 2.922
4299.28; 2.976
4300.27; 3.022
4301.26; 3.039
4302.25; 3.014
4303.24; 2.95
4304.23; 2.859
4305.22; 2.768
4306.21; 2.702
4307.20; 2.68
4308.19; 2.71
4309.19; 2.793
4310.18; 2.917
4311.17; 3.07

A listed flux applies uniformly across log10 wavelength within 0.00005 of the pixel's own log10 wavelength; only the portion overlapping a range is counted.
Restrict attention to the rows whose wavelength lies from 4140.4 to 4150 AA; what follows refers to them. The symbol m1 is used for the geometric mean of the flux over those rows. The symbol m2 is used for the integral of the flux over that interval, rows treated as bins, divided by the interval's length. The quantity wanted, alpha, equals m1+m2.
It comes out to 6.39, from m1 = 3.19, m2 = 3.19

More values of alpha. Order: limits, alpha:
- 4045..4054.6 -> 7.11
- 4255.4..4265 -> 7.12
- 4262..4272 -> 7.17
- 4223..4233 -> 6.44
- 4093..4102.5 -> 5.85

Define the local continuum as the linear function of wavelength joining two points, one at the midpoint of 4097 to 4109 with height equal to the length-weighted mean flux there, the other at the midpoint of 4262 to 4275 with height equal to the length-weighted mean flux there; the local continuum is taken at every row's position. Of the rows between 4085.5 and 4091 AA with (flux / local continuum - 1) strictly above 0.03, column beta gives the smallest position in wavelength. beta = 4085.97 AA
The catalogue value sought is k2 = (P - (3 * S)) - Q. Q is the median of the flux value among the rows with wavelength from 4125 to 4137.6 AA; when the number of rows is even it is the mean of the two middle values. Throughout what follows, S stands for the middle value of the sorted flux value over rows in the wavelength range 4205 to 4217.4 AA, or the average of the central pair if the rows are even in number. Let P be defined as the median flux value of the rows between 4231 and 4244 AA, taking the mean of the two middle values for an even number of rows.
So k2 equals -10.3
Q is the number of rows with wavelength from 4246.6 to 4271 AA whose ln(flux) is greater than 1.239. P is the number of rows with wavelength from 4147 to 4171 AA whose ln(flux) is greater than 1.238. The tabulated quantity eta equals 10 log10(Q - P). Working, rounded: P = 10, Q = 25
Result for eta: 11.8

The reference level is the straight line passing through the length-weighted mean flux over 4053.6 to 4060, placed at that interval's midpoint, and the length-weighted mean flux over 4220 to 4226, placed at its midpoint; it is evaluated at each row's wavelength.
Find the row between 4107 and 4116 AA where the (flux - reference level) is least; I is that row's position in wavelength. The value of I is 4107.67 AA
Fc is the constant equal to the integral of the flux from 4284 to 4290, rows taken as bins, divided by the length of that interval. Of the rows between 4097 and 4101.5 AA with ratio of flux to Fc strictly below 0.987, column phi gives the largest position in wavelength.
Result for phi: 4101.05 AA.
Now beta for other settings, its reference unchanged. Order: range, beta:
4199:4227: 4200.44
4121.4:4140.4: 4121.88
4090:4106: 4090.68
